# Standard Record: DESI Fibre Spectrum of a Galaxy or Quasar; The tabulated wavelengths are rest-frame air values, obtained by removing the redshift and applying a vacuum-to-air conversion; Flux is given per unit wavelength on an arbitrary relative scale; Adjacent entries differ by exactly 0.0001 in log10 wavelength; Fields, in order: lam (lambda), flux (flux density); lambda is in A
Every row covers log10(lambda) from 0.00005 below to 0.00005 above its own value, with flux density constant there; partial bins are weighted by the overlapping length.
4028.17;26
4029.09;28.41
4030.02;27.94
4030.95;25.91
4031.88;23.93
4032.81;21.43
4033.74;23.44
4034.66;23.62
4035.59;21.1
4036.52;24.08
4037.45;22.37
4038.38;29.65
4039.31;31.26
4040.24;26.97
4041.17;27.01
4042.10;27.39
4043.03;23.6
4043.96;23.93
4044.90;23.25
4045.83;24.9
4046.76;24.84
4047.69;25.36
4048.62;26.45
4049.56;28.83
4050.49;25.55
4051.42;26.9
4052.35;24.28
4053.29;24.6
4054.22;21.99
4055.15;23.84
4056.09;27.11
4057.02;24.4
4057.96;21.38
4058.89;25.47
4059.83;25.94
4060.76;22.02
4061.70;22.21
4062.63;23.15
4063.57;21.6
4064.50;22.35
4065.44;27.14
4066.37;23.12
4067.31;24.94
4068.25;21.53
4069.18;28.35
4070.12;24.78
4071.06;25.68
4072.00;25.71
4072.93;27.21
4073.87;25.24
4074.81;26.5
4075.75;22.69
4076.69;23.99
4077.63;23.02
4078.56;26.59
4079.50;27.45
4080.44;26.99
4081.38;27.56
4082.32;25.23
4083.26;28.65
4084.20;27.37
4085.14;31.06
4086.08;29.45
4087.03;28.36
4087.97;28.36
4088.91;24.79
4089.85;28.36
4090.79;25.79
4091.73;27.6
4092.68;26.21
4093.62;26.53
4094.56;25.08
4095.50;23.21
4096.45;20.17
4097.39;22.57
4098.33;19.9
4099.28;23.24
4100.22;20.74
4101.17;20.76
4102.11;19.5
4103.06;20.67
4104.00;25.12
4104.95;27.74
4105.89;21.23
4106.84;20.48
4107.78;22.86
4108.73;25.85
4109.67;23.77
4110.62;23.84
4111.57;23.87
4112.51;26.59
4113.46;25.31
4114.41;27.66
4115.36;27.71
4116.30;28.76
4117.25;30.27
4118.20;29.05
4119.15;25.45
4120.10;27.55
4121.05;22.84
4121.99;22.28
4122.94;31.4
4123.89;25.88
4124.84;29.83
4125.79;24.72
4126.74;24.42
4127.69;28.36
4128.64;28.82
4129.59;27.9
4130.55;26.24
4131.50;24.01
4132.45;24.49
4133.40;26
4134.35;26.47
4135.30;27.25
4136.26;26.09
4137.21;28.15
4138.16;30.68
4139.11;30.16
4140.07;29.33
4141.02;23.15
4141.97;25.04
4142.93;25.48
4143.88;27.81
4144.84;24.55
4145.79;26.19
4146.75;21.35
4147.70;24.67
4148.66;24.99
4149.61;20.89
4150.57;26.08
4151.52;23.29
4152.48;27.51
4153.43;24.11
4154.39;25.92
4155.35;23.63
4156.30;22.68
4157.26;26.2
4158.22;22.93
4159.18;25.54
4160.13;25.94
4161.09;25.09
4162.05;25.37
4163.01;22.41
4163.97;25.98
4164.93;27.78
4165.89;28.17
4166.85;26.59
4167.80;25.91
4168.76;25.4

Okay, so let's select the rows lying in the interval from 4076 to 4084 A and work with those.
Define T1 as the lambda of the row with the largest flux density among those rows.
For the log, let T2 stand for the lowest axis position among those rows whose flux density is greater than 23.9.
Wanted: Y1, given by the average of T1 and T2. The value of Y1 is 4080.0 A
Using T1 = 4083.26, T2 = 4076.69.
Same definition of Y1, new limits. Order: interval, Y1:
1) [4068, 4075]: 4069.2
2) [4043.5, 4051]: 4046.8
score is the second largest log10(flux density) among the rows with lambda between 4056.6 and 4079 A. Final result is 1.43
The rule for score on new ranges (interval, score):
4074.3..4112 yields 1.47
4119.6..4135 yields 1.47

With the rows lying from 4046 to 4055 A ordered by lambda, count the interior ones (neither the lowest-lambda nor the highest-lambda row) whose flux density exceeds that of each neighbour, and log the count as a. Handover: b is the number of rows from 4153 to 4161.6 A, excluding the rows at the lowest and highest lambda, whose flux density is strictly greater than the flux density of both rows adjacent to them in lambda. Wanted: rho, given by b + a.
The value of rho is 6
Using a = 3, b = 3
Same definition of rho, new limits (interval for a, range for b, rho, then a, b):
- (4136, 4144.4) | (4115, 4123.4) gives 3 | 1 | 2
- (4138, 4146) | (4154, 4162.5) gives 3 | 1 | 2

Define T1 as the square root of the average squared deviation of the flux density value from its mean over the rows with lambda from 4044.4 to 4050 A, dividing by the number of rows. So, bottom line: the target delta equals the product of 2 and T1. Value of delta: 3.45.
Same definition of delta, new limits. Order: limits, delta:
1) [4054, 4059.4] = 3.91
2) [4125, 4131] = 3.46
